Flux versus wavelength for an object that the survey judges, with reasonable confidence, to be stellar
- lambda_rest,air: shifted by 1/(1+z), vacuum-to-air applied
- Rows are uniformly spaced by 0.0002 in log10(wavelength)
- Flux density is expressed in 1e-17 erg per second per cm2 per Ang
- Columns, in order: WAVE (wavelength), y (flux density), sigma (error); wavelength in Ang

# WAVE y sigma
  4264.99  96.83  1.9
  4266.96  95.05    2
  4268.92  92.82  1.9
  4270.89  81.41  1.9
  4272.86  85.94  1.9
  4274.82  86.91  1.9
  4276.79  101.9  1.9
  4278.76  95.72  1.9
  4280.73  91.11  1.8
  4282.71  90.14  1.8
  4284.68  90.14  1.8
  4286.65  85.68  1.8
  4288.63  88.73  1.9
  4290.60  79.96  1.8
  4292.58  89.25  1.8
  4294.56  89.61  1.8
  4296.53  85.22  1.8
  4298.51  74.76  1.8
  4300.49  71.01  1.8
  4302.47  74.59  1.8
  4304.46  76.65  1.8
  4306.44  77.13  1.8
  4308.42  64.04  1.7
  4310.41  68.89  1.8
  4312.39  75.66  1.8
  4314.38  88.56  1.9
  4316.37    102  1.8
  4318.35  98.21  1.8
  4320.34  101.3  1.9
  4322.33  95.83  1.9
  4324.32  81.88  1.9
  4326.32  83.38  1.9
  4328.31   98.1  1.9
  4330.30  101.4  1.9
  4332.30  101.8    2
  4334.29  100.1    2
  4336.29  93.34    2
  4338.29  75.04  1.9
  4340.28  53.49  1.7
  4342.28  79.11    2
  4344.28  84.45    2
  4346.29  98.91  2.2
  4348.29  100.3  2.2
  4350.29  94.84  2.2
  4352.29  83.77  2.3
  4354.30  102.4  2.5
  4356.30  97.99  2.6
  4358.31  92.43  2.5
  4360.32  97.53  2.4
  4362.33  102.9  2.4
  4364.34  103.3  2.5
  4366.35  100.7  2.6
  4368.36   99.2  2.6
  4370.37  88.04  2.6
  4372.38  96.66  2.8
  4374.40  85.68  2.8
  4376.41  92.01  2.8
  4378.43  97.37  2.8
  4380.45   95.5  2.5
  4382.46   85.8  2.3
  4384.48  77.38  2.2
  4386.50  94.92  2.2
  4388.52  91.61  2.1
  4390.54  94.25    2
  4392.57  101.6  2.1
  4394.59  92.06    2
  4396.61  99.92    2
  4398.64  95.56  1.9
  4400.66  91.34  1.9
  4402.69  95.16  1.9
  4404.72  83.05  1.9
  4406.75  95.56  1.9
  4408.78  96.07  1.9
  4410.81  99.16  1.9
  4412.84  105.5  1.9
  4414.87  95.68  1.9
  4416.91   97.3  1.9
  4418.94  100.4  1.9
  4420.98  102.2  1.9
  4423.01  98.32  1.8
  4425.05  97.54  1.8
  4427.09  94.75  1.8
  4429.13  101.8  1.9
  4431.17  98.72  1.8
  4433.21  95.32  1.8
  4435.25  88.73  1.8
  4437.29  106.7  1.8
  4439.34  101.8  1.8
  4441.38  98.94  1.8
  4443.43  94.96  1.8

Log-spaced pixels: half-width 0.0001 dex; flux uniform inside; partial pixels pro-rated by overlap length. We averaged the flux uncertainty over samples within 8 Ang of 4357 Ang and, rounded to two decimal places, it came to 2.42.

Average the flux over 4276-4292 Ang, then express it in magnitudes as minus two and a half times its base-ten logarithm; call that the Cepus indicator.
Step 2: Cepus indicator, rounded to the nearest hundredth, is -4.89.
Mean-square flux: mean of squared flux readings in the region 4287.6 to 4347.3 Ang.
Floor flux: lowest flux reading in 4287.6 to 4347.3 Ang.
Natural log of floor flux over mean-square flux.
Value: -4.93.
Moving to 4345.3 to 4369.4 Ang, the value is -4.74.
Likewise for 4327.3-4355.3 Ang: -5.05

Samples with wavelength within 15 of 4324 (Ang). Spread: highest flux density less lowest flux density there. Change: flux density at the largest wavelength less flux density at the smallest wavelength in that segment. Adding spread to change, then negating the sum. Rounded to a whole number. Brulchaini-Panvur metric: -39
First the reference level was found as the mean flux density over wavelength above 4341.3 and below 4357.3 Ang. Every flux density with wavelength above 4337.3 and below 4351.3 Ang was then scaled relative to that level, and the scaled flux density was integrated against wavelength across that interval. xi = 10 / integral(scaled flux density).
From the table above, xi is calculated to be 0.79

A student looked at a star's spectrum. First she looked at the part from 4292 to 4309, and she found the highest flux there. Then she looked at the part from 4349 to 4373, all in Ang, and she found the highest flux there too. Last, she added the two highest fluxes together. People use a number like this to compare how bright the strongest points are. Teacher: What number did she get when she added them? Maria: 192.9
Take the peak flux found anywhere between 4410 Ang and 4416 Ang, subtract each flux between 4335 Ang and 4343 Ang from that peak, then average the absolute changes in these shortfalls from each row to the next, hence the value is 22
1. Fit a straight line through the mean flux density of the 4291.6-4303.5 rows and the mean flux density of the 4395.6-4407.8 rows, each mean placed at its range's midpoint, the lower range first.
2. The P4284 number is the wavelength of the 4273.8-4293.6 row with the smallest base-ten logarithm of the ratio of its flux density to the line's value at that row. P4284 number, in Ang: 4290.60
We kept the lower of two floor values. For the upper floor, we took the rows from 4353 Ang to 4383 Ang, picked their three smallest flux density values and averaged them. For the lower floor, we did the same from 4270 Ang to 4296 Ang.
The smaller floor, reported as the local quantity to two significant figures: 82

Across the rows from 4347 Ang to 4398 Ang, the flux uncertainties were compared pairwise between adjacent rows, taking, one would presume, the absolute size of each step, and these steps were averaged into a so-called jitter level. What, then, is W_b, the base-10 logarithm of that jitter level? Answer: -1.08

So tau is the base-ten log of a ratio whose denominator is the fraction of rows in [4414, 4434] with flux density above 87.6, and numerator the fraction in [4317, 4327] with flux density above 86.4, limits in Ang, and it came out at -0.22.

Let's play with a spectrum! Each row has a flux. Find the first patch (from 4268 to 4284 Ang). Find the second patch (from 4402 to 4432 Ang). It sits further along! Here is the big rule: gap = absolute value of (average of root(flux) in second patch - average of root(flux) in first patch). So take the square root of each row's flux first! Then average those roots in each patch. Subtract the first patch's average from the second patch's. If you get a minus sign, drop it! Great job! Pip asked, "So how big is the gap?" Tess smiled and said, 0.35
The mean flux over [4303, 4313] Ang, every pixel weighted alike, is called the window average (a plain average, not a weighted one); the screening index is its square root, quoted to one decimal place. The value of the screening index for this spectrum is 8.5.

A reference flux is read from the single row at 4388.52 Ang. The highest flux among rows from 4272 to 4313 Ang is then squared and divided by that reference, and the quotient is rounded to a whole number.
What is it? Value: 113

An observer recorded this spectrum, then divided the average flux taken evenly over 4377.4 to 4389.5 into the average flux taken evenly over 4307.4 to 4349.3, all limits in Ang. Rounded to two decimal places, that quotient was 0.97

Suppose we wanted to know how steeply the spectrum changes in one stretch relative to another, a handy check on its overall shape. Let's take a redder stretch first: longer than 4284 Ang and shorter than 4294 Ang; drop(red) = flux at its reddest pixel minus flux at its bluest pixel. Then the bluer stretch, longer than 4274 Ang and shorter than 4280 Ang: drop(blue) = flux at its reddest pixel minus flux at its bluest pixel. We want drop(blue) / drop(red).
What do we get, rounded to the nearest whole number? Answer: -10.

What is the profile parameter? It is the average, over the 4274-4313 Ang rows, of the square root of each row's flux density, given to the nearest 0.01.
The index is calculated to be 9.09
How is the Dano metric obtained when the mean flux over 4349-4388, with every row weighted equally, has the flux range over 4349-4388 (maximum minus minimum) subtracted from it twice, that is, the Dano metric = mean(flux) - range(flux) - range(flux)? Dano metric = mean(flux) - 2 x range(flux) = 42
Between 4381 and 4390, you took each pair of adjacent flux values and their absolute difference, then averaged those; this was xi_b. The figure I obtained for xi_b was 9.8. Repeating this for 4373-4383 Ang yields 5.8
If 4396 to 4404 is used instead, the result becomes 4.1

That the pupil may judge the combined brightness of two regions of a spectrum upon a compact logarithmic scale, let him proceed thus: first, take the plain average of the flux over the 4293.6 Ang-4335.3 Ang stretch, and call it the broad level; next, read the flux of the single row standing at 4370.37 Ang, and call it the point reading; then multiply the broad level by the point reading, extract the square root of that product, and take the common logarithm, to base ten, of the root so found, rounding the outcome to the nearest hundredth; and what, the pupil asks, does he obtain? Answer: 1.94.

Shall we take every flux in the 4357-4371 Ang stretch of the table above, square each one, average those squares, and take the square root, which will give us 97.9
